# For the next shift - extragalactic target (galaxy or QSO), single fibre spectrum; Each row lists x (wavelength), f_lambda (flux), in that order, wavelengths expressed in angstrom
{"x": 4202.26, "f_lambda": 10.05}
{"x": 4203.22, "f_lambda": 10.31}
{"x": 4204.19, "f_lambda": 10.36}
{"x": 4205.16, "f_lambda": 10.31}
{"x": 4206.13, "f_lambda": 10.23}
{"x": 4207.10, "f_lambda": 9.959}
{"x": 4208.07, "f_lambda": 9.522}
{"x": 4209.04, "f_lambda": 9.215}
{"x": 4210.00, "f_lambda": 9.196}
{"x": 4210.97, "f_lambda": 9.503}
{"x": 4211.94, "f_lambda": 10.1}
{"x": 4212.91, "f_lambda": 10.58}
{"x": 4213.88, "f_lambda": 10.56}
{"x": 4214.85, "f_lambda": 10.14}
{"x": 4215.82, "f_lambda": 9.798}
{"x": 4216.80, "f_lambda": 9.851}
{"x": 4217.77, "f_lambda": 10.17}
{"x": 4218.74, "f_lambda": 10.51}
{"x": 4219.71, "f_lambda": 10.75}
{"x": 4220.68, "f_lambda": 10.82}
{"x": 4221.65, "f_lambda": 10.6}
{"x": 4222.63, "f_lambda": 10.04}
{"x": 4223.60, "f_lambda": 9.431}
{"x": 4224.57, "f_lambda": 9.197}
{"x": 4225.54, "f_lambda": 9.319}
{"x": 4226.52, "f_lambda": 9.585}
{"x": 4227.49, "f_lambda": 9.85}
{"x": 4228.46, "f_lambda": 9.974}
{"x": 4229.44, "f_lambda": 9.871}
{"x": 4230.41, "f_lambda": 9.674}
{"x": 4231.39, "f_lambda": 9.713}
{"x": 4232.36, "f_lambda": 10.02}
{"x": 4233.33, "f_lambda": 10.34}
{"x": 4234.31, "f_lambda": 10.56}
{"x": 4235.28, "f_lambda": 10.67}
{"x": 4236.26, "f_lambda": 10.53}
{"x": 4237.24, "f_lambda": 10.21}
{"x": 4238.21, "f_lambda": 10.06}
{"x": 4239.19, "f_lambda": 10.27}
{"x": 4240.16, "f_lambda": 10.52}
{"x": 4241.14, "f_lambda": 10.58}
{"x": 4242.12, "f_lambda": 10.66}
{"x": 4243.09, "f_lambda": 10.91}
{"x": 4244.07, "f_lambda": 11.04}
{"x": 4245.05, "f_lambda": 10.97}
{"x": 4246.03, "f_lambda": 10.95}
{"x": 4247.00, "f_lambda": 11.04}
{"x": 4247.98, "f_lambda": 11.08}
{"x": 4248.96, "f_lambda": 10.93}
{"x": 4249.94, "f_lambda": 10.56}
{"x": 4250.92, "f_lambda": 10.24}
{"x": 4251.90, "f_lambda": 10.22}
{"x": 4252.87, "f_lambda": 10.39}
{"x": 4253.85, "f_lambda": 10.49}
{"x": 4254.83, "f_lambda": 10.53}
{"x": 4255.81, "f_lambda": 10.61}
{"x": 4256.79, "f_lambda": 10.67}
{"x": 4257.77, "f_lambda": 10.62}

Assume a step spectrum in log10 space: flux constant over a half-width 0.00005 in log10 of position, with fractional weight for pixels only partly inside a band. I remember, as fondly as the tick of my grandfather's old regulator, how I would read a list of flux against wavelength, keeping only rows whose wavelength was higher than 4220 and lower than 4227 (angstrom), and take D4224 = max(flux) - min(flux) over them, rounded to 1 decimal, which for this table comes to 1.6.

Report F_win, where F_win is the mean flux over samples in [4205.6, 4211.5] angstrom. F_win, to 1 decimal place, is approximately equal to 9.6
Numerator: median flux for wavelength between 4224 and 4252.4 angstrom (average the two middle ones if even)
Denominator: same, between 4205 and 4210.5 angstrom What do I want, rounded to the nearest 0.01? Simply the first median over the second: 1.06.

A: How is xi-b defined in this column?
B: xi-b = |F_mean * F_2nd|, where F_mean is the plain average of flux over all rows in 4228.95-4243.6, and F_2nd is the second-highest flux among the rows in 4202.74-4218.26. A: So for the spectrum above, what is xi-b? 108.8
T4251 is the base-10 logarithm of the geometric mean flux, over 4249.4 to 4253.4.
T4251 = 1.02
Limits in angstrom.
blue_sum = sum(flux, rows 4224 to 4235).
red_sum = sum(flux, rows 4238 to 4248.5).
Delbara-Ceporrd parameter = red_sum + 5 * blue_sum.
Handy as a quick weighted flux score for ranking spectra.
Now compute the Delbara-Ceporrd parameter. 659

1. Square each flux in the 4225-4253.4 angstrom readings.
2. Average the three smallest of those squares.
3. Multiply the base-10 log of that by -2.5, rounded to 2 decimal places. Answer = -4.89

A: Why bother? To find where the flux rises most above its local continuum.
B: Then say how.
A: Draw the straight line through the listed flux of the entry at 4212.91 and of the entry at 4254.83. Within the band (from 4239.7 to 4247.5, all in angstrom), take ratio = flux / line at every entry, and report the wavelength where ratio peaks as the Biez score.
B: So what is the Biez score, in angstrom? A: 4247.00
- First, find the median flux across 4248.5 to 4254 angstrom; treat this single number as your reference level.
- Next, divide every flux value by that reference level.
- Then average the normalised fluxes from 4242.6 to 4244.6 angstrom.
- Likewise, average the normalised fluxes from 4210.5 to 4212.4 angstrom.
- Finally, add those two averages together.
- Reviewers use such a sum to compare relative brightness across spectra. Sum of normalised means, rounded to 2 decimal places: 1.99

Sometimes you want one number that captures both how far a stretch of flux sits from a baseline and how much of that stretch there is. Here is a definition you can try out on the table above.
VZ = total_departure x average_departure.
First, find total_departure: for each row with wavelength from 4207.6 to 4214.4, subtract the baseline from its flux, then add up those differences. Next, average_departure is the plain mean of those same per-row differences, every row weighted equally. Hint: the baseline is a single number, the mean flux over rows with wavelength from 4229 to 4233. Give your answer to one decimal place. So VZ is 0.0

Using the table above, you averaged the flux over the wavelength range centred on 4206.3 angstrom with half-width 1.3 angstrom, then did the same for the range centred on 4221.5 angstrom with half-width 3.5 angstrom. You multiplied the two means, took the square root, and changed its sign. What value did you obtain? -10.2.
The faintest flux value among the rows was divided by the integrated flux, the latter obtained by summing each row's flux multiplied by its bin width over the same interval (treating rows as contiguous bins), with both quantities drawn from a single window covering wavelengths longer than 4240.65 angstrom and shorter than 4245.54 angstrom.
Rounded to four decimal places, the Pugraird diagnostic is 0.1999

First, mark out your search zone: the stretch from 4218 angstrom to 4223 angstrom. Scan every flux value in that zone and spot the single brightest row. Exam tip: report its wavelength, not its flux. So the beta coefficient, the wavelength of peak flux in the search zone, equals 4220.68 angstrom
